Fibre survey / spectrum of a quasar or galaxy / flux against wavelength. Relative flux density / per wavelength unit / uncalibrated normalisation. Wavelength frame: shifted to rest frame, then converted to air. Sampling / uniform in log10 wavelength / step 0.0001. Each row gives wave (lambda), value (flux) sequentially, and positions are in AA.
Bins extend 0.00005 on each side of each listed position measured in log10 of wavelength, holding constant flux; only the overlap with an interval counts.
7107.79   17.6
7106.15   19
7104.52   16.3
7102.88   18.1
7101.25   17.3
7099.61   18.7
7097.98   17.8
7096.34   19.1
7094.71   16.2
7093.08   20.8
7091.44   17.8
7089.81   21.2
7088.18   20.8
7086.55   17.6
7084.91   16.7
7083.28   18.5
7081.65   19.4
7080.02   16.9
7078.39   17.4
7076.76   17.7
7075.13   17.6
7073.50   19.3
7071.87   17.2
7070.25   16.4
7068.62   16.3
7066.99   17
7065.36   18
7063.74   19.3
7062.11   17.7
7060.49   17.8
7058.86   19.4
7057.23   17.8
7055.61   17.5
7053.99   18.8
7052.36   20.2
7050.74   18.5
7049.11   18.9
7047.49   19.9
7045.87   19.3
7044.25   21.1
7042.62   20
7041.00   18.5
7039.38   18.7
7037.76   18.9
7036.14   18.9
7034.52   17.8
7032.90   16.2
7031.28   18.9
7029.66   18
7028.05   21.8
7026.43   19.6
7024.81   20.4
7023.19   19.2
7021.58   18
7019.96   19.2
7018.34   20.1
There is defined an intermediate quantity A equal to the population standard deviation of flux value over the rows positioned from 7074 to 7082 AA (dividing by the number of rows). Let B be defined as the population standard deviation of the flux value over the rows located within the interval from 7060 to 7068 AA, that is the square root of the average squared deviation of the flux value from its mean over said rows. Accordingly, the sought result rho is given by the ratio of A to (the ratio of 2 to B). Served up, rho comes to 0.32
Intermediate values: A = 0.8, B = 0.75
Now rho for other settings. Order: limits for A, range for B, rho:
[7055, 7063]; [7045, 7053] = 0.22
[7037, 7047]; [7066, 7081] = 0.38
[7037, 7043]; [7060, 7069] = 0.27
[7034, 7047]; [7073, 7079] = 0.36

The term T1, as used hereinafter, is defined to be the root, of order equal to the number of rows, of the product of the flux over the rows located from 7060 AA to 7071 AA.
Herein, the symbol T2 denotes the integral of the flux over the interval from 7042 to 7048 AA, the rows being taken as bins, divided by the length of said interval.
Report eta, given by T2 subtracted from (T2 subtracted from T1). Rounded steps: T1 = 17.5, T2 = 20.1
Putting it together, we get -23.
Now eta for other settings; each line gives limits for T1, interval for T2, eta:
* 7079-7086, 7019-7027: -21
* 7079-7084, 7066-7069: -15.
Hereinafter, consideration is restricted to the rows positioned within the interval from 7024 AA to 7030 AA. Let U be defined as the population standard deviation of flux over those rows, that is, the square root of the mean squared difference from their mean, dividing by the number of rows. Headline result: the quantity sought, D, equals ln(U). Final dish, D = 0.3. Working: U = 1.4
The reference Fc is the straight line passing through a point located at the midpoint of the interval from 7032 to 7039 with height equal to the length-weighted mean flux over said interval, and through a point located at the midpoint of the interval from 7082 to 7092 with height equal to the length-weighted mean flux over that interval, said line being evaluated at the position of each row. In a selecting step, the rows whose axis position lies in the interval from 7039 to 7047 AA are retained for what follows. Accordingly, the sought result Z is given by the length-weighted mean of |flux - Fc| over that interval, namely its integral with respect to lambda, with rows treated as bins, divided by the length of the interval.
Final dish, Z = 1.45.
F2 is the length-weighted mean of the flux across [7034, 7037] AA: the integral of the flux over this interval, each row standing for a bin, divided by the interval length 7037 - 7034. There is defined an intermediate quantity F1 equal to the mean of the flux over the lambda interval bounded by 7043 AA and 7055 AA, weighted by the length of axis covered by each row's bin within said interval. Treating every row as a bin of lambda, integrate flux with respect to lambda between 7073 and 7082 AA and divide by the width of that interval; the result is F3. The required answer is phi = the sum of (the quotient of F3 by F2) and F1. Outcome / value 20.5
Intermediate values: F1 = 19.5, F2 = 18.4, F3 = 17.9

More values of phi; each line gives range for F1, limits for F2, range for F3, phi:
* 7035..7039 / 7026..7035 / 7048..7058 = 19.8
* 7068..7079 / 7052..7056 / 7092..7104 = 18.4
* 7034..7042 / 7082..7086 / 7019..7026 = 19.7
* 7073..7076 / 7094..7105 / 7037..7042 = 19.4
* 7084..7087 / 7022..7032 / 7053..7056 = 18.0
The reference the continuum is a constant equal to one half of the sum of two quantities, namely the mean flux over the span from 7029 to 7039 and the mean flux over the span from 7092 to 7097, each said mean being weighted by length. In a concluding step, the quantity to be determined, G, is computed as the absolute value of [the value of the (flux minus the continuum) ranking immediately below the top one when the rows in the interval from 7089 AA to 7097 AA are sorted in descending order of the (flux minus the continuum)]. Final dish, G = 2.4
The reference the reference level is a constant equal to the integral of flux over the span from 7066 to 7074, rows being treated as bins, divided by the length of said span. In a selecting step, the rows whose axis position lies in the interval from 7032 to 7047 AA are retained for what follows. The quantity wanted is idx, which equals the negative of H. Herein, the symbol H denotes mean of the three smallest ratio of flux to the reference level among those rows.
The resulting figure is -1.02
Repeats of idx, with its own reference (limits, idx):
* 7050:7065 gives -1.03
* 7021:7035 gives -1.01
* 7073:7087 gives -0.99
